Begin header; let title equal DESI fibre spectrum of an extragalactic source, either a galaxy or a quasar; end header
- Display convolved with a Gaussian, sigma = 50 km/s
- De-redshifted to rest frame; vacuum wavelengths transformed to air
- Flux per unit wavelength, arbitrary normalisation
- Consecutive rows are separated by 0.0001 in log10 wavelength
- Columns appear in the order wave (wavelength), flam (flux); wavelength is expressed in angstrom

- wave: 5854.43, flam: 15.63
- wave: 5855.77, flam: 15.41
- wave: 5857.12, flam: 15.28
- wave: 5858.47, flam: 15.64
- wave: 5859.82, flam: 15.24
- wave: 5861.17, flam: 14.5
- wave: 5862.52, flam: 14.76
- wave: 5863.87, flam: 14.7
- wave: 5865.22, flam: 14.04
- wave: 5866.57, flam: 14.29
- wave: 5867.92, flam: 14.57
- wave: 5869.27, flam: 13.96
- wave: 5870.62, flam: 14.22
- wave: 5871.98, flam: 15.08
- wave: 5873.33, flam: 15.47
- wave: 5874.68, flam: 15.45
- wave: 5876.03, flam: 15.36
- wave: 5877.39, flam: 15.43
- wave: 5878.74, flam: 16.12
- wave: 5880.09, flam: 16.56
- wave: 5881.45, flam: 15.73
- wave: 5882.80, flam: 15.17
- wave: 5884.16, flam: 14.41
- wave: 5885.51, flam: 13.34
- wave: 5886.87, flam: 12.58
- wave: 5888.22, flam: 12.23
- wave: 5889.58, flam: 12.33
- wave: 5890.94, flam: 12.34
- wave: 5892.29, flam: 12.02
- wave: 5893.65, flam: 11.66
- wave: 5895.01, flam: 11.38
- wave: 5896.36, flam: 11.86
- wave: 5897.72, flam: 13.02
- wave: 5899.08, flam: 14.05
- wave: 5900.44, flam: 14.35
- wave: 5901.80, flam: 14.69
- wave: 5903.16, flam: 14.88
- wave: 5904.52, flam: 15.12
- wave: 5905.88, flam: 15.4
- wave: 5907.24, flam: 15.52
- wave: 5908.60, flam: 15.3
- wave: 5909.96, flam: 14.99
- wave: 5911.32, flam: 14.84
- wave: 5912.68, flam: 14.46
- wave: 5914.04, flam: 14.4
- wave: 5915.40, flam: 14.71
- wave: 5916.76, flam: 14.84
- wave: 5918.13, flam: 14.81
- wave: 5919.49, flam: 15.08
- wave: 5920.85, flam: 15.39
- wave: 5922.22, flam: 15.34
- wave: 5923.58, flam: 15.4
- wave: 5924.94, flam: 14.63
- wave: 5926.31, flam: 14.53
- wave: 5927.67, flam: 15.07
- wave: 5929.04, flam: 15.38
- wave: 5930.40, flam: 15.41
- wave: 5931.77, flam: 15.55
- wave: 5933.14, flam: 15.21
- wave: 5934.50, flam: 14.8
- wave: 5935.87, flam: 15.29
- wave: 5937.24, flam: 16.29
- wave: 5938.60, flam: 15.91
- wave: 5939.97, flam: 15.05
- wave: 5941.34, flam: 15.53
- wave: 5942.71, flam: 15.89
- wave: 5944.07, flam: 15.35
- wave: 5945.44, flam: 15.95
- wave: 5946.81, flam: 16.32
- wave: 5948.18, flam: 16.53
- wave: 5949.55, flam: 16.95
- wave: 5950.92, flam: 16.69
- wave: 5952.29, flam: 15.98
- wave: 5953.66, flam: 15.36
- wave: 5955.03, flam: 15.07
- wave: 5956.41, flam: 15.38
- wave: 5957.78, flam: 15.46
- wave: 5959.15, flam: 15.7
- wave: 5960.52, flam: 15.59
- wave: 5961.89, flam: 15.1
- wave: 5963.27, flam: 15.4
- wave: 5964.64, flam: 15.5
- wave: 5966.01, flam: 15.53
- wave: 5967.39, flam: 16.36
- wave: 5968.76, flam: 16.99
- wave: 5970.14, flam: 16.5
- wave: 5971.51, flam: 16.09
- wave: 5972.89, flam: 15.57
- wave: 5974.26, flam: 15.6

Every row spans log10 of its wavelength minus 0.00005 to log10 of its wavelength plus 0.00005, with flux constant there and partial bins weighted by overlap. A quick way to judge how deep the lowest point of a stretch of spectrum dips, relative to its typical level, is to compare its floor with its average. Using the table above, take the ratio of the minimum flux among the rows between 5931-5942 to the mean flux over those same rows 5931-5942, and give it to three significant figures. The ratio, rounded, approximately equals 0.958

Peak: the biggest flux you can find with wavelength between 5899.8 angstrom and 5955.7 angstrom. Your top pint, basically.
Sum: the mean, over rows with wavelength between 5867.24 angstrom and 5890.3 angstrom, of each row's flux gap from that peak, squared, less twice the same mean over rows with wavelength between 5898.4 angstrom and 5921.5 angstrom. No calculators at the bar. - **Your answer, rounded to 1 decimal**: -1.7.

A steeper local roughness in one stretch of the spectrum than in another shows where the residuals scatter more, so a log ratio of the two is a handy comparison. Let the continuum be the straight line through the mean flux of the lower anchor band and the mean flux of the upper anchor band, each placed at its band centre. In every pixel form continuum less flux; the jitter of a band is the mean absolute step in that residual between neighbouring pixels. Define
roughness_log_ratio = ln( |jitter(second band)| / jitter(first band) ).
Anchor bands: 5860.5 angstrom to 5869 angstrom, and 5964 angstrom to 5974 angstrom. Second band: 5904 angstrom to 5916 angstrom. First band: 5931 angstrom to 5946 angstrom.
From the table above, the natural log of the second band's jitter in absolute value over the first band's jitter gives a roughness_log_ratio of -0.85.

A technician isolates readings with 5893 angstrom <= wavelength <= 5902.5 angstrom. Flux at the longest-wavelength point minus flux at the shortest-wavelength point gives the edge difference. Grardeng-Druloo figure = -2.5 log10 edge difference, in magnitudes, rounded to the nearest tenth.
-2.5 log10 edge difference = -1.2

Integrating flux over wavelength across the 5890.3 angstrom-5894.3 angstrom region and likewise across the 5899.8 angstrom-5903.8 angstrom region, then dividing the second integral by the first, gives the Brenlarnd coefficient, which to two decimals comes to 1.22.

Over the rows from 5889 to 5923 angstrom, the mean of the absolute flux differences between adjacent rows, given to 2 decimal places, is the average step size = 0.31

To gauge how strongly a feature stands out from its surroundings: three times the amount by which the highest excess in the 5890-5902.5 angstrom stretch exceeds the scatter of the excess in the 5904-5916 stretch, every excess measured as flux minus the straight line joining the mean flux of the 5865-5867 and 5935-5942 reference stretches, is -1.9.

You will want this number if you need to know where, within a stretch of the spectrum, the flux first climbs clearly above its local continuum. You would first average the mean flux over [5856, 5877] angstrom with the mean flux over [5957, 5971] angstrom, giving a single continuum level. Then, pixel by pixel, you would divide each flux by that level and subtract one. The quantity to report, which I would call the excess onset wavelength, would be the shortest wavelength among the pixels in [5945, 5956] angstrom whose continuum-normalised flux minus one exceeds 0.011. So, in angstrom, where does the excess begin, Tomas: 5945.44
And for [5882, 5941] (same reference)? 5907.24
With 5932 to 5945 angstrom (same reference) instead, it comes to 5937.24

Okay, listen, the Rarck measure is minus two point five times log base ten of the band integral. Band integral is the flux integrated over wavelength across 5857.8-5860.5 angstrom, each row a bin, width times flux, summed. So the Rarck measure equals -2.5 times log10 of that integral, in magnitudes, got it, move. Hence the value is -4.0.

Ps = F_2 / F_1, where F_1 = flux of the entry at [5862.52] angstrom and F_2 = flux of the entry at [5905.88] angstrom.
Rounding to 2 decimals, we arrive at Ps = 1.04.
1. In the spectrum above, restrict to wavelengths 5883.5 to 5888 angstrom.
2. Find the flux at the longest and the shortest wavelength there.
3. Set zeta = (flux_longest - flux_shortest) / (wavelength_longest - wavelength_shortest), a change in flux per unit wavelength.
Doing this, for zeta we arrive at -0.7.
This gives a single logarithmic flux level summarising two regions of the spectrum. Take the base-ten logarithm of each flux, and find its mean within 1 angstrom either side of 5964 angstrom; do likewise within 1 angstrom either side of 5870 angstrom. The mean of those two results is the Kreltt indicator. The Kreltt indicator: 1.17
